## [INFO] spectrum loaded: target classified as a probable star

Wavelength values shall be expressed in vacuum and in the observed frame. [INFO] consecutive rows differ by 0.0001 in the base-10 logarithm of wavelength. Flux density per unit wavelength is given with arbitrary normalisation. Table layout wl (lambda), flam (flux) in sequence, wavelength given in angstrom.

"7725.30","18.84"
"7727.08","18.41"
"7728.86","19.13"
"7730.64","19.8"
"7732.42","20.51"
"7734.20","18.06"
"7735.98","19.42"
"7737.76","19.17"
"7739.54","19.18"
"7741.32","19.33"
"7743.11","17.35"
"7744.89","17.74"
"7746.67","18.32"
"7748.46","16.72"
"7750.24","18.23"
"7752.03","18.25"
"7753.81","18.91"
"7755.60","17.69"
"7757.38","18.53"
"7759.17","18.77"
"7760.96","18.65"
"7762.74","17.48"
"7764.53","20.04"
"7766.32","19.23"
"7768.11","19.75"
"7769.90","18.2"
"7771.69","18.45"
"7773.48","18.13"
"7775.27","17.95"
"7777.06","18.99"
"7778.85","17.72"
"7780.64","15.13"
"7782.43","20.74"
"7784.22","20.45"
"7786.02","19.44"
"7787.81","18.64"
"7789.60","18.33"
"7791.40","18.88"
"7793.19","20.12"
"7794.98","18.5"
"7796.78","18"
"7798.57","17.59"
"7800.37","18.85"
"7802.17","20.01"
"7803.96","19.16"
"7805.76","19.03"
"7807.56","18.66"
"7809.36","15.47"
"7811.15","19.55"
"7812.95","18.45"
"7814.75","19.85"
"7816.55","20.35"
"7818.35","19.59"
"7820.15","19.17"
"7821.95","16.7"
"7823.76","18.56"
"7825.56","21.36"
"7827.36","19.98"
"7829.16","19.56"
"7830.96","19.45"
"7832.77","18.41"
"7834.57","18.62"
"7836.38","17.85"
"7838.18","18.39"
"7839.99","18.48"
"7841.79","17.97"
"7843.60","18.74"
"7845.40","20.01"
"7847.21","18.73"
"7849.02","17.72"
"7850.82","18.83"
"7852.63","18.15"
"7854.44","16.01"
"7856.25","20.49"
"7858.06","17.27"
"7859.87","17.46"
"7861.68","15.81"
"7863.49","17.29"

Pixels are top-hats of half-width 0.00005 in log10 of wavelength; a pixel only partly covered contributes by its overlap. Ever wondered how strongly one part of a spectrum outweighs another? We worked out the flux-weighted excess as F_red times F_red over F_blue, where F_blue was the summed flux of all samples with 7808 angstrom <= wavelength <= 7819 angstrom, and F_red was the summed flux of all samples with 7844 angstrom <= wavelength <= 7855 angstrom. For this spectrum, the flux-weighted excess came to 106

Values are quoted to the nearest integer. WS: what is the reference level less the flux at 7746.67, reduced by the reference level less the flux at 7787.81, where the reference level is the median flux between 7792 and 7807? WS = 0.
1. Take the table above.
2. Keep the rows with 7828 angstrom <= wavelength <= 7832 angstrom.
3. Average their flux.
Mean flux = 19.5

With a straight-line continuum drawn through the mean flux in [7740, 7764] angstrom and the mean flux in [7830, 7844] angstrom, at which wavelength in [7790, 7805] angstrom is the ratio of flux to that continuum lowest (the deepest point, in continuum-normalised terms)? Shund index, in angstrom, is 7798.57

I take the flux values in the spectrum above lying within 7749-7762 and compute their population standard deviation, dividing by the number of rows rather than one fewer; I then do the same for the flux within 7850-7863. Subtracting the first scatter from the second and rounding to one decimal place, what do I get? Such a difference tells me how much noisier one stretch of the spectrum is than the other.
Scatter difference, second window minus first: 1.1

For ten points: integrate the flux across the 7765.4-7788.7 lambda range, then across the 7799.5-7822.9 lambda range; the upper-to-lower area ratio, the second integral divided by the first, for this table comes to 1.01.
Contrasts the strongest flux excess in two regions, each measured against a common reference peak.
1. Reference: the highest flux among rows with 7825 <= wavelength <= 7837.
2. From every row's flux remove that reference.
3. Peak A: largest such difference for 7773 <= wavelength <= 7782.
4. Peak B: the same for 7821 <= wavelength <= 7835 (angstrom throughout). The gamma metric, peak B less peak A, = 2.4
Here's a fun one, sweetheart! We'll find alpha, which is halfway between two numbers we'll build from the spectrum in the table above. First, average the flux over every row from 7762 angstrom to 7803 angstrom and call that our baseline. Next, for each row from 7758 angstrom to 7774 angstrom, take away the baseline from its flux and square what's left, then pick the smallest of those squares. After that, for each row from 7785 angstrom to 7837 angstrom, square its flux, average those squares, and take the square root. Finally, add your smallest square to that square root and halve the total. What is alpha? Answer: 9.47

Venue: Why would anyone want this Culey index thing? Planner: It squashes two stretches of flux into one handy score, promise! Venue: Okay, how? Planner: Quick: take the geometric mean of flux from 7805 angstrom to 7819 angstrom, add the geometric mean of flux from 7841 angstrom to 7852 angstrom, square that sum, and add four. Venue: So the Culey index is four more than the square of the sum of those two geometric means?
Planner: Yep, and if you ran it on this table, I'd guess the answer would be 1408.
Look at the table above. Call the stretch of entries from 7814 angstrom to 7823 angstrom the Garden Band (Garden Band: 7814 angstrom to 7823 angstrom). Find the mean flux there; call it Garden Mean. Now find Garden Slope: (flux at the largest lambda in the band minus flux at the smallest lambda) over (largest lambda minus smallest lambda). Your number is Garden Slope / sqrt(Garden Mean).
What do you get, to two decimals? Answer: -0.10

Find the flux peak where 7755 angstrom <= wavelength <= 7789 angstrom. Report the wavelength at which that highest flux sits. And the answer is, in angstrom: 7782.43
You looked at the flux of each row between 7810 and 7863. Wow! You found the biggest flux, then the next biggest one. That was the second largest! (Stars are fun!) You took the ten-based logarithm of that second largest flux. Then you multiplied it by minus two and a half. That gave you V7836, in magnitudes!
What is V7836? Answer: -3.28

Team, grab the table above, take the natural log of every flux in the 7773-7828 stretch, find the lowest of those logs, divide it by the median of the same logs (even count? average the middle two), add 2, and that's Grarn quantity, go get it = 2.92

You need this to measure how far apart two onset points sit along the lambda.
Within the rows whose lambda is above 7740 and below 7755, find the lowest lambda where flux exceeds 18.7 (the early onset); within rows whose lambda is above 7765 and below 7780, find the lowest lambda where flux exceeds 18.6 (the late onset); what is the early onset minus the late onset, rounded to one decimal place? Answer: -25.0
